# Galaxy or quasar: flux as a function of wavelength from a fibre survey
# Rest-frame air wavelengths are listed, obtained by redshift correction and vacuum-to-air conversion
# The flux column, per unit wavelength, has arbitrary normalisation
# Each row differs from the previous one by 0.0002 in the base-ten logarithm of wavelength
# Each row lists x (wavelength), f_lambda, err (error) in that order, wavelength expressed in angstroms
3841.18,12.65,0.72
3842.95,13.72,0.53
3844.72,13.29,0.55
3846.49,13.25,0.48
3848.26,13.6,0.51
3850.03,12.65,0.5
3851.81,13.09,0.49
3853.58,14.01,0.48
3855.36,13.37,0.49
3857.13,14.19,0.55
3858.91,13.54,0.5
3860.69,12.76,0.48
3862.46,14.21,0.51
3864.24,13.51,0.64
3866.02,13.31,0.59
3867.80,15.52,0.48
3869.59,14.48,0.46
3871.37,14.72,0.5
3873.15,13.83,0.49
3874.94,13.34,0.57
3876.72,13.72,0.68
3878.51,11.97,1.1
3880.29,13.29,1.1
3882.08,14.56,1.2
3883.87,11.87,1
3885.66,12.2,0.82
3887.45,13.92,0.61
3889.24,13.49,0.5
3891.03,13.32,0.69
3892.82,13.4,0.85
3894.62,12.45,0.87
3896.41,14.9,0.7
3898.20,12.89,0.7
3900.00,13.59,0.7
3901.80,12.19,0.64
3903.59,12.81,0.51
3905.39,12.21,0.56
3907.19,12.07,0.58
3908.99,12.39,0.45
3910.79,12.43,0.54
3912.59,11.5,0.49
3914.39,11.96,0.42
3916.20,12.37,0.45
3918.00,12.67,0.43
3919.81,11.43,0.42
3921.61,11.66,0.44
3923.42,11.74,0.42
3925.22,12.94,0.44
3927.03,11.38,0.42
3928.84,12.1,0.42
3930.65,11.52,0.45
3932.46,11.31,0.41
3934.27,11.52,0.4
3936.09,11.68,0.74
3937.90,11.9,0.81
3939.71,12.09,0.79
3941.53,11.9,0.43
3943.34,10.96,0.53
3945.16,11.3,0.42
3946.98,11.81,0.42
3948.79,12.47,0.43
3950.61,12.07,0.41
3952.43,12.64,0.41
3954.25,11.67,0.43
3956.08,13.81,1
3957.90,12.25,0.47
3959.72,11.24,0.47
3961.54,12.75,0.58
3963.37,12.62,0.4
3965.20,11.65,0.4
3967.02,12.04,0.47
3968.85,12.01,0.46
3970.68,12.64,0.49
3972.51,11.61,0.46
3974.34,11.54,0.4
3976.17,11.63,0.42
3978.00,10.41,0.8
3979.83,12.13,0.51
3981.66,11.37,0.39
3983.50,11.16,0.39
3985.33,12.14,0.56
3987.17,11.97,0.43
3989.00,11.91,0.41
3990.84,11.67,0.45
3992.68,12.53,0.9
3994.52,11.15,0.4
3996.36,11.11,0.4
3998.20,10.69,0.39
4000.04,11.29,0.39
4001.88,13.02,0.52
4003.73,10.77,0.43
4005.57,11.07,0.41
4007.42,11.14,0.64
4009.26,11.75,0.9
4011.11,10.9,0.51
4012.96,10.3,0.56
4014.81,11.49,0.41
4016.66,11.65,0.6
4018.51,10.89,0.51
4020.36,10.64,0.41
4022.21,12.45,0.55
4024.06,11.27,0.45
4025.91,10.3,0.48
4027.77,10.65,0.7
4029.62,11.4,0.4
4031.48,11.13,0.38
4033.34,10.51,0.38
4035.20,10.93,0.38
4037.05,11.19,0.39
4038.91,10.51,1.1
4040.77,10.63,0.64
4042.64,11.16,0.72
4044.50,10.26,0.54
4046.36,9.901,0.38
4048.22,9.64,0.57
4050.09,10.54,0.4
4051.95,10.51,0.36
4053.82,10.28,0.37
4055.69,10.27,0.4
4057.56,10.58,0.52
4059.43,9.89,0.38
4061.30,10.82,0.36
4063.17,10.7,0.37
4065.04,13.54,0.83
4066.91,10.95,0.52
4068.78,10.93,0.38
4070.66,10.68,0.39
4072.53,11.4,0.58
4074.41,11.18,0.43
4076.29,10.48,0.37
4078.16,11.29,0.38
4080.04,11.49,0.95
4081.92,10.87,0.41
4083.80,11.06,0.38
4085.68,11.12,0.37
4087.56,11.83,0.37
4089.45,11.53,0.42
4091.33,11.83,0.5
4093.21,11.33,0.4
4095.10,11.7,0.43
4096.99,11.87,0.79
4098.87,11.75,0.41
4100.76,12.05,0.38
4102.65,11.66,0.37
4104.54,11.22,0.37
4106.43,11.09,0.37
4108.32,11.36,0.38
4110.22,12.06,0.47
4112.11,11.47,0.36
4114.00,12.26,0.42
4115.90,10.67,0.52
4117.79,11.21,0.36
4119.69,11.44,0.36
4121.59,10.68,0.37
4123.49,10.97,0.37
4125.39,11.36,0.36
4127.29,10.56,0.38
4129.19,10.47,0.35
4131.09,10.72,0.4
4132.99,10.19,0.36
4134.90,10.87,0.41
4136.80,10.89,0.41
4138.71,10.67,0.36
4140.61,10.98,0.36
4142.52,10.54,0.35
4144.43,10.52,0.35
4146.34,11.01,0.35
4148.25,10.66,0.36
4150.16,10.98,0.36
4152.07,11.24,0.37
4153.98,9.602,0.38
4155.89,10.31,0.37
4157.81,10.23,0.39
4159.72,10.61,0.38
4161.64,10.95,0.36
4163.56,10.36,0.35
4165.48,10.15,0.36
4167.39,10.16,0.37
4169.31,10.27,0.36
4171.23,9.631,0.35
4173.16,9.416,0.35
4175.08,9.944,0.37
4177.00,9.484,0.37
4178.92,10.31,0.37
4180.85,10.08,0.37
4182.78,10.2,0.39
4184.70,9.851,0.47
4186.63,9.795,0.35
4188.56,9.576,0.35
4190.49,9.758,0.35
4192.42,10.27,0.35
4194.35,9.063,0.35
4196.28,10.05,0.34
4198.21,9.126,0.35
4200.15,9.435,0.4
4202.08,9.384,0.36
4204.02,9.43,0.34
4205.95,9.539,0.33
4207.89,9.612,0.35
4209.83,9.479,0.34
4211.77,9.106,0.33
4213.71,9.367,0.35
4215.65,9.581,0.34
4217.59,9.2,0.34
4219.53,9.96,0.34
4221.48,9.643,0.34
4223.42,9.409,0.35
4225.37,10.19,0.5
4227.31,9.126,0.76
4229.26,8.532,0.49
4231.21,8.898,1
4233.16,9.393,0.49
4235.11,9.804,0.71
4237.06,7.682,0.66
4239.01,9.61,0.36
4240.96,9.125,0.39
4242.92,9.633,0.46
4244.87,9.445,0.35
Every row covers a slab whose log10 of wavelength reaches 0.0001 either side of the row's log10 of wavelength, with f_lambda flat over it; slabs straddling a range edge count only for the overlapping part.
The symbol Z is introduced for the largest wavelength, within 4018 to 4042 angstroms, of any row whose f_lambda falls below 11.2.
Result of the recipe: 4040.77 angstroms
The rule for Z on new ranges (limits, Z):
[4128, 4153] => 4150.16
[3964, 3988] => 3983.50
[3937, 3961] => 3943.34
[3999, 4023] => 4020.36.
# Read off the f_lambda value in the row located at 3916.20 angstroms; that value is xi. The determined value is 12.37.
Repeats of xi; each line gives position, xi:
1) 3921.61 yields 11.66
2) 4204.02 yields 9.43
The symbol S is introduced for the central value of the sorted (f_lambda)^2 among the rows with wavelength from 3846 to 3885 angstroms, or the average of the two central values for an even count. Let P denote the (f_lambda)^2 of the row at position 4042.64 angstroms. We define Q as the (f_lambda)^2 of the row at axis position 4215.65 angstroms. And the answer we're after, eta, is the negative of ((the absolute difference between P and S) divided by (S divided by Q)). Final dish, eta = -29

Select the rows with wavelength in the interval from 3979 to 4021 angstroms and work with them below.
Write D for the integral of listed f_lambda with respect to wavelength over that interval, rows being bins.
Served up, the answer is 480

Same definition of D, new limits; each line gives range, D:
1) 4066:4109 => 487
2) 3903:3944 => 489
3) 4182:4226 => 423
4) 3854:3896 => 569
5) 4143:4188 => 461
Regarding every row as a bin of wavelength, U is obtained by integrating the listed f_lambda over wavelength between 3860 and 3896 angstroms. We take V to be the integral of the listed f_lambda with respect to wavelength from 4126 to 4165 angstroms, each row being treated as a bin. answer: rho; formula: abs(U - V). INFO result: 72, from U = 487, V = 414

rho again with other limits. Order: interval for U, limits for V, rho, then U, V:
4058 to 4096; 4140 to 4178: 33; 427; 393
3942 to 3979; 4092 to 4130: 11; 442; 432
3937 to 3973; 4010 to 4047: 31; 435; 404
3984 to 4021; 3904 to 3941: 20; 422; 442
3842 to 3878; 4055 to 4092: 81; 493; 412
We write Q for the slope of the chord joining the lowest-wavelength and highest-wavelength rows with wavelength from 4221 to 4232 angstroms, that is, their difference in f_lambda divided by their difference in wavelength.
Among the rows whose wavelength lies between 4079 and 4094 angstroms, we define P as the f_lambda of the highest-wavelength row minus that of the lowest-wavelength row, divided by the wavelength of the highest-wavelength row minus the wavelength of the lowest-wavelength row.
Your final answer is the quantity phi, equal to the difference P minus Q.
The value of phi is 0.06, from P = -0.01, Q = -0.08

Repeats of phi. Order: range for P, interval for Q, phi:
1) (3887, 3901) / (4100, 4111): -0.03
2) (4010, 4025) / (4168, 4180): 0.02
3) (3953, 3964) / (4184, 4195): 0.19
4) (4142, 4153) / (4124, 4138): 0.11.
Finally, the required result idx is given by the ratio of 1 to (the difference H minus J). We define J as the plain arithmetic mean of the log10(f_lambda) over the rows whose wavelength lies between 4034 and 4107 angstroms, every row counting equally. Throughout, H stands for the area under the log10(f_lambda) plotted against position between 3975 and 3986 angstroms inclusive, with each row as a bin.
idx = 0.094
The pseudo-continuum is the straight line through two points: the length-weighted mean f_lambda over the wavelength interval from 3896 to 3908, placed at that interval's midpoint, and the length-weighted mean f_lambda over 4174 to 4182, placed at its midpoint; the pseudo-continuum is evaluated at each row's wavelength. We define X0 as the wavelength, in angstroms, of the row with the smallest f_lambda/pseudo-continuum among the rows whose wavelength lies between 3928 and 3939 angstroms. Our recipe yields 3932.46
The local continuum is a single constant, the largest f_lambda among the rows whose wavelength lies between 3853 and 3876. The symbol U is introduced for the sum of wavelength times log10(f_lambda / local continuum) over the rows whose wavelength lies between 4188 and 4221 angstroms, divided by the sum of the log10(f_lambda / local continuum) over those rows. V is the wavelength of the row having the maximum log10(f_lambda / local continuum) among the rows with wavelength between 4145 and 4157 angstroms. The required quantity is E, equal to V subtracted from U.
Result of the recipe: 52.1 angstroms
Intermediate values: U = 4204.2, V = 4152.07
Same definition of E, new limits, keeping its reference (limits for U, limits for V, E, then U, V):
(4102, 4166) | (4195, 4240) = -89.7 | 4135.7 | 4225.37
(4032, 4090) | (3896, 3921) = 163.7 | 4060.1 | 3896.41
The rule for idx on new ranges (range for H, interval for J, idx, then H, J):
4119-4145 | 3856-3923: 0.039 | 27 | 1.12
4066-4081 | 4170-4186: 0.068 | 16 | 0.99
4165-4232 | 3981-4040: 0.015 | 66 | 1.05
